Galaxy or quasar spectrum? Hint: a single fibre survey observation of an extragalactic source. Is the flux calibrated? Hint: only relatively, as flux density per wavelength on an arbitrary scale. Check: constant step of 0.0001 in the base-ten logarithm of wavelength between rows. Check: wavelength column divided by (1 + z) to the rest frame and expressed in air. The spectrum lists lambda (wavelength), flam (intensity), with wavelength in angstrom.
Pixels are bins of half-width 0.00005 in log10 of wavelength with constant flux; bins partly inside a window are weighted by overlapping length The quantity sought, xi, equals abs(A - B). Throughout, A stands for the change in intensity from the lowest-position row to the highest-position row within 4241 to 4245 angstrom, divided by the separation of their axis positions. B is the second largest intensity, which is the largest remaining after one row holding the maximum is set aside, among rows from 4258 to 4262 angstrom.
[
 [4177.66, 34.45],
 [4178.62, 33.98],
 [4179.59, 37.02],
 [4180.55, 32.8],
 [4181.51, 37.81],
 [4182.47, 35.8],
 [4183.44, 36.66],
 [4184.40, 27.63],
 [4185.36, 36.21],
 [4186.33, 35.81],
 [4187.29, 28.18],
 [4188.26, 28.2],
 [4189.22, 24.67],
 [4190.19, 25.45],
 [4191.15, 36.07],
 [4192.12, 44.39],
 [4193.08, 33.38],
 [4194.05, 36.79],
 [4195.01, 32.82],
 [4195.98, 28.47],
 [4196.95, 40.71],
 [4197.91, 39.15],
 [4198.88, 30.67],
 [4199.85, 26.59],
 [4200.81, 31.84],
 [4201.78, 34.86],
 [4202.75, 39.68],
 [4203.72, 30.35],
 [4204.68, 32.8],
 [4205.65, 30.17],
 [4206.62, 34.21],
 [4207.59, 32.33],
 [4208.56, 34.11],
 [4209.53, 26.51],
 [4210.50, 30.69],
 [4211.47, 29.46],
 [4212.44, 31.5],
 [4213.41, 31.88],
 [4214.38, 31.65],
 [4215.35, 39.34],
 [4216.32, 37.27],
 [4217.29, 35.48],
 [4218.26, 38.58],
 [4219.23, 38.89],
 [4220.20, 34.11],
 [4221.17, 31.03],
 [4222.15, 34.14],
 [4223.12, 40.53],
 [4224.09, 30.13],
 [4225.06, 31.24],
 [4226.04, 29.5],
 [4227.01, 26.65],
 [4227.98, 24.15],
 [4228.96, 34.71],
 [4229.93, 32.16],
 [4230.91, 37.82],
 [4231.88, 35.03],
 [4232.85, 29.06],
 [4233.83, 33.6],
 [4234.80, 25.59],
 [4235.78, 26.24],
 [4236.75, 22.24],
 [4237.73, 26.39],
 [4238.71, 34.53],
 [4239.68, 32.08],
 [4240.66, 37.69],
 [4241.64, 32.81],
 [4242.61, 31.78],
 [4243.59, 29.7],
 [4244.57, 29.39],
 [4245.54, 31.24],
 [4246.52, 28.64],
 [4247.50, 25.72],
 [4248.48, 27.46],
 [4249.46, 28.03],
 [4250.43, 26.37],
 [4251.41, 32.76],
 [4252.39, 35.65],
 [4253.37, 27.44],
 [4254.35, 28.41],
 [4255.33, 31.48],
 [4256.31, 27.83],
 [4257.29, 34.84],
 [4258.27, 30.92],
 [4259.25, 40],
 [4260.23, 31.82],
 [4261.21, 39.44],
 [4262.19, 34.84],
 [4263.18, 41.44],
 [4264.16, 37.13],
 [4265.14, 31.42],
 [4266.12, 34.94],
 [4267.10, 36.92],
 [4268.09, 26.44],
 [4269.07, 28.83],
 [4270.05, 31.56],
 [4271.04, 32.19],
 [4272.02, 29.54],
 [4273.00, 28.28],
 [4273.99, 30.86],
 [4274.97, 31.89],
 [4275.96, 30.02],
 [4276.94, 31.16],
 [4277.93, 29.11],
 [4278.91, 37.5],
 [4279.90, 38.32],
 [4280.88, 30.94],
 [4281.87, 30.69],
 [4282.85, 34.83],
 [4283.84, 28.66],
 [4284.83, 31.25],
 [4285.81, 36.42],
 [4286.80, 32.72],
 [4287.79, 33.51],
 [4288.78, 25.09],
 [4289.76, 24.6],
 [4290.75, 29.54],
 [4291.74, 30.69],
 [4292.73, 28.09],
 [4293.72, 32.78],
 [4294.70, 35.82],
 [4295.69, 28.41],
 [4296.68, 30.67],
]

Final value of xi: 40.6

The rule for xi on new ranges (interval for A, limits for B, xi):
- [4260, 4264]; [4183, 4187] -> 32.9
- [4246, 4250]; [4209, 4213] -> 30.9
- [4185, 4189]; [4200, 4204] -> 37.6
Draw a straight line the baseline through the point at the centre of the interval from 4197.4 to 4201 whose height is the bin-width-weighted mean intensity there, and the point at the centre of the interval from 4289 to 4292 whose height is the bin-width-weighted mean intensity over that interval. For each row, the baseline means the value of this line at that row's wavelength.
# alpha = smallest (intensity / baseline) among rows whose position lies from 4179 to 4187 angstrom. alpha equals 0.84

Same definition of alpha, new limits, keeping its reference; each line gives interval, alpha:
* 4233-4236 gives 0.84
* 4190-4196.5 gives 0.78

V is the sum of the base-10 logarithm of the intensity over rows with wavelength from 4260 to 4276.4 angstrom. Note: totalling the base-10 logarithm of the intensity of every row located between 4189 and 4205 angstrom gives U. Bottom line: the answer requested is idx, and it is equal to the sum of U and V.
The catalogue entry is 51.5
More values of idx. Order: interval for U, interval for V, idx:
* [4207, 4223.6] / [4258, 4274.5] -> 51.8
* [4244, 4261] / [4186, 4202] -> 50.9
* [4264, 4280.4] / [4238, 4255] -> 50.8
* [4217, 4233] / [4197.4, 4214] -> 51.4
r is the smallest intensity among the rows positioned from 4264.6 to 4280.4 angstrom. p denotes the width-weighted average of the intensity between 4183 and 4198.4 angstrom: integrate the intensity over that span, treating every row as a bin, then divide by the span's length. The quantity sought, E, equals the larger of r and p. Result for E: 33.4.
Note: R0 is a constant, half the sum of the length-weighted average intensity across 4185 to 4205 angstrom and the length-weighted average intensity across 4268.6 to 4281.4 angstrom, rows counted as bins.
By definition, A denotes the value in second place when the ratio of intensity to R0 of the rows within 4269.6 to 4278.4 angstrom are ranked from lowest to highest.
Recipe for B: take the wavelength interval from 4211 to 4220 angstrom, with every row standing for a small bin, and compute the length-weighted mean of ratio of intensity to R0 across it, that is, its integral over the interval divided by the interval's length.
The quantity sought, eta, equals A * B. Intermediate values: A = 0.899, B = 1.08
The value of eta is 0.97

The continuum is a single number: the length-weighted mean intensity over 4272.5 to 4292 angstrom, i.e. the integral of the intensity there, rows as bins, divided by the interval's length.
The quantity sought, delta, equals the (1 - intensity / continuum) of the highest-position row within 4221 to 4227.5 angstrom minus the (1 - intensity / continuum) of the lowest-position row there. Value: 0.14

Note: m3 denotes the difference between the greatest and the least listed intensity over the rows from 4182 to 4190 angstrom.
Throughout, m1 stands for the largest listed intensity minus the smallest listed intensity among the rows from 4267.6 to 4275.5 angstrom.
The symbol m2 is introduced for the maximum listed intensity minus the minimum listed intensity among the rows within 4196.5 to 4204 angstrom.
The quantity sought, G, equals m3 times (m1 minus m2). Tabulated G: -100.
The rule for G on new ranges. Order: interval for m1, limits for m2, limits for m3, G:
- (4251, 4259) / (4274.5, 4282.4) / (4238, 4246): -8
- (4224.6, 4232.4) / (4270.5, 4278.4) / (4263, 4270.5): 146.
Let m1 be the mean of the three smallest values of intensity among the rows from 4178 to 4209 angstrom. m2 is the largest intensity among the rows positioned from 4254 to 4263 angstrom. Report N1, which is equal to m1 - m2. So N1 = -14.4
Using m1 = 26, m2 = 40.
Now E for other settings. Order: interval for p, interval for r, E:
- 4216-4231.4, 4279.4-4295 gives 33.5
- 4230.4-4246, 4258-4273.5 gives 31.0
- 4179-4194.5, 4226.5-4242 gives 33.5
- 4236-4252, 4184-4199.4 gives 29.8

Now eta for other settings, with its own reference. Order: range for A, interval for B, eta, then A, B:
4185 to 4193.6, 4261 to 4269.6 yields 0.84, 0.786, 1.06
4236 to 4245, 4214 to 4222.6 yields 0.90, 0.815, 1.10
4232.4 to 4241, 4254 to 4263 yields 0.82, 0.791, 1.04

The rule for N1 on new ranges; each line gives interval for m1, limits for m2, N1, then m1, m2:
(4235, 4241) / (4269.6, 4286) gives -13.4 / 25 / 38.32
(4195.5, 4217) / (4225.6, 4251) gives -10.6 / 27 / 37.82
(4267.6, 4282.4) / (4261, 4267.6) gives -13.6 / 28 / 41.44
